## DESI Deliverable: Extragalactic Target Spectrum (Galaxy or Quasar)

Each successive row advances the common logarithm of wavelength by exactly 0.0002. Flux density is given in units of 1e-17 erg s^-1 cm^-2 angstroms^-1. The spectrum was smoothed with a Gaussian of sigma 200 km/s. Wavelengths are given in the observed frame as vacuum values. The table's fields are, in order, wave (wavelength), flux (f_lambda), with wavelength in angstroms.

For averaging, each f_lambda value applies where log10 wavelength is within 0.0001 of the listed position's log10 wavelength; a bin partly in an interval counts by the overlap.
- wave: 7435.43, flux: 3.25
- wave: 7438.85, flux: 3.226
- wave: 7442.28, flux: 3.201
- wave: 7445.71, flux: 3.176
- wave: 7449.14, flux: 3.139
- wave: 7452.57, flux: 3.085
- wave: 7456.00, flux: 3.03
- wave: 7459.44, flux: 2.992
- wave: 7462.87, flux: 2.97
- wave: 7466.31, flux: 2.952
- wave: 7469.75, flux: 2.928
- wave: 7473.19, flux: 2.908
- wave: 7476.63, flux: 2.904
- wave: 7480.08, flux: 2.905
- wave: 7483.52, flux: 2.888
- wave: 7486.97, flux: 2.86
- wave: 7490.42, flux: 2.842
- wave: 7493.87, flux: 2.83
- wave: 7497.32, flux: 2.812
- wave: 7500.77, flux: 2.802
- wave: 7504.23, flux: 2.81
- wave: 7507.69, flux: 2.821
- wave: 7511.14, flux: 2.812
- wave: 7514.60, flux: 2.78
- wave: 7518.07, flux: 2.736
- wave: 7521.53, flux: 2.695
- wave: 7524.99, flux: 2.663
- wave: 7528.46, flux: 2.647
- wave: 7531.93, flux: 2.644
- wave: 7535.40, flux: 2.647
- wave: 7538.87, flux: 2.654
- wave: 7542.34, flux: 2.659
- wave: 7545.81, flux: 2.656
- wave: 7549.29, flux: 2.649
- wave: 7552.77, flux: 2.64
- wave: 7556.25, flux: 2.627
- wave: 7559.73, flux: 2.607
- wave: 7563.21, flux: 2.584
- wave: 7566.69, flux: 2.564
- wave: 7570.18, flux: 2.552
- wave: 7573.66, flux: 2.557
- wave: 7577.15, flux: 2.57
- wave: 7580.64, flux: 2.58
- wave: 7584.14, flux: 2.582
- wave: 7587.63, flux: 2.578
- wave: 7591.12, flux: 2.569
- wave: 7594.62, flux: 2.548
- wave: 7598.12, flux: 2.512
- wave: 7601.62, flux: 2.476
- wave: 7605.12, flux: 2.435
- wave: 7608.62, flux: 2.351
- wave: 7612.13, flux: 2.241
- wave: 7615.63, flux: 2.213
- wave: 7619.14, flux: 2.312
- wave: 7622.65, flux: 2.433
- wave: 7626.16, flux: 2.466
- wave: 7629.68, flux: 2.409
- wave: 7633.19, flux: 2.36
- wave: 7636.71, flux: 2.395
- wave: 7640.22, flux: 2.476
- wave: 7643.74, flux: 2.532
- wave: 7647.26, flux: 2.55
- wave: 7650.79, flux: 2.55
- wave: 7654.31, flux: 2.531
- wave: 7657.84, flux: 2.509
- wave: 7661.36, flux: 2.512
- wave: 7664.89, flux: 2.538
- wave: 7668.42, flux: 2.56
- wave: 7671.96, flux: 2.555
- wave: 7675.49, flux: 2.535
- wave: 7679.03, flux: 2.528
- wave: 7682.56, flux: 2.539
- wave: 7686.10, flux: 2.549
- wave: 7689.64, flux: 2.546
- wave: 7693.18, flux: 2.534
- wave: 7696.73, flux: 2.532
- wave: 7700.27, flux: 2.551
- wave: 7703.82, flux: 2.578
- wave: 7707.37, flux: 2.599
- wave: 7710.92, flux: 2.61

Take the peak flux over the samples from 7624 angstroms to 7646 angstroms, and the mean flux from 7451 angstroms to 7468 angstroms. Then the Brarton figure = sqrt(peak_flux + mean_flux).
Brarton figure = 2.35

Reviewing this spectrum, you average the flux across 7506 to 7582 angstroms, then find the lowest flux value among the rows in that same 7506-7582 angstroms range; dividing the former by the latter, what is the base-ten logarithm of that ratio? 0.017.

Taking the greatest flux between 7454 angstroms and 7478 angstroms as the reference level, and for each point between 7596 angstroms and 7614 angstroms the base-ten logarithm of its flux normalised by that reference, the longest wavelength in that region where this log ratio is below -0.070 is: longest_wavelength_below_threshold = 7612.13 angstroms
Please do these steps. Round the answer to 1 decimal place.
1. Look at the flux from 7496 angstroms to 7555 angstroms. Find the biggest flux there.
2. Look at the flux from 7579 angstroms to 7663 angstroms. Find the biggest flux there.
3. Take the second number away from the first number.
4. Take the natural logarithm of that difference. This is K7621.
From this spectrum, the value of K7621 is -1.4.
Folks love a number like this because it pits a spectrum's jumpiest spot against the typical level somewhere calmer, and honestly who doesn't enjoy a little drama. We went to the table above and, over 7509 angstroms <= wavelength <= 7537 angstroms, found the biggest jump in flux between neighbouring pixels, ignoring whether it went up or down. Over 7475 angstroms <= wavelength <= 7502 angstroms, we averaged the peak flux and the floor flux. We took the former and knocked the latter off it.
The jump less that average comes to -2.81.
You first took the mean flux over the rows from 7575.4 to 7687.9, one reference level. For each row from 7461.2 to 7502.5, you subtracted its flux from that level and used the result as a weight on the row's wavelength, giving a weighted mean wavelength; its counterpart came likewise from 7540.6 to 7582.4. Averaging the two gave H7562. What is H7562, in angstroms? 7519.1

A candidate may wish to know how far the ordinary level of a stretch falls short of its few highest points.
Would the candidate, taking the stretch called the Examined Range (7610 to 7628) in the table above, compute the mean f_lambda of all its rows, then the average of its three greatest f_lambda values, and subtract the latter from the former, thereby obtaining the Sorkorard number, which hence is -0.071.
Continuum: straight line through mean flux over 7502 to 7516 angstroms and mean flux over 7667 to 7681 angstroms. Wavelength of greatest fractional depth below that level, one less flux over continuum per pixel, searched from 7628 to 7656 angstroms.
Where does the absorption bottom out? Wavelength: 7633.19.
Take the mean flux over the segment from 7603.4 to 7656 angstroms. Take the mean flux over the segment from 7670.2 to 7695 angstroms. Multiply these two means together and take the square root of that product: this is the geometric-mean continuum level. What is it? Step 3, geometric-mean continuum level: 2.48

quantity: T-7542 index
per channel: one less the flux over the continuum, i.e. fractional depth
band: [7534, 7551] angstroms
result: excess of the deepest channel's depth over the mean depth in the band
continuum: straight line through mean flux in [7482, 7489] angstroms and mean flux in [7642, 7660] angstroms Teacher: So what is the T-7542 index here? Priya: 0.007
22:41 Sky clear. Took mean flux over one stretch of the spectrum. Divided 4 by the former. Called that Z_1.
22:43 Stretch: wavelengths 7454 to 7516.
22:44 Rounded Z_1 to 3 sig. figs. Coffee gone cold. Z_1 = 1.39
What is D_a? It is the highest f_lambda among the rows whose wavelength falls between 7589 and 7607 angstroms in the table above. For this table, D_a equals 2.569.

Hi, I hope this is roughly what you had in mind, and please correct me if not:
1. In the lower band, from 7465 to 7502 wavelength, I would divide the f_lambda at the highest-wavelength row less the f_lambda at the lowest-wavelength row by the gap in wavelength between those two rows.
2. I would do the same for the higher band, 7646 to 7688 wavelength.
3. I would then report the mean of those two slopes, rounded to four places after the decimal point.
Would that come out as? -0.0022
